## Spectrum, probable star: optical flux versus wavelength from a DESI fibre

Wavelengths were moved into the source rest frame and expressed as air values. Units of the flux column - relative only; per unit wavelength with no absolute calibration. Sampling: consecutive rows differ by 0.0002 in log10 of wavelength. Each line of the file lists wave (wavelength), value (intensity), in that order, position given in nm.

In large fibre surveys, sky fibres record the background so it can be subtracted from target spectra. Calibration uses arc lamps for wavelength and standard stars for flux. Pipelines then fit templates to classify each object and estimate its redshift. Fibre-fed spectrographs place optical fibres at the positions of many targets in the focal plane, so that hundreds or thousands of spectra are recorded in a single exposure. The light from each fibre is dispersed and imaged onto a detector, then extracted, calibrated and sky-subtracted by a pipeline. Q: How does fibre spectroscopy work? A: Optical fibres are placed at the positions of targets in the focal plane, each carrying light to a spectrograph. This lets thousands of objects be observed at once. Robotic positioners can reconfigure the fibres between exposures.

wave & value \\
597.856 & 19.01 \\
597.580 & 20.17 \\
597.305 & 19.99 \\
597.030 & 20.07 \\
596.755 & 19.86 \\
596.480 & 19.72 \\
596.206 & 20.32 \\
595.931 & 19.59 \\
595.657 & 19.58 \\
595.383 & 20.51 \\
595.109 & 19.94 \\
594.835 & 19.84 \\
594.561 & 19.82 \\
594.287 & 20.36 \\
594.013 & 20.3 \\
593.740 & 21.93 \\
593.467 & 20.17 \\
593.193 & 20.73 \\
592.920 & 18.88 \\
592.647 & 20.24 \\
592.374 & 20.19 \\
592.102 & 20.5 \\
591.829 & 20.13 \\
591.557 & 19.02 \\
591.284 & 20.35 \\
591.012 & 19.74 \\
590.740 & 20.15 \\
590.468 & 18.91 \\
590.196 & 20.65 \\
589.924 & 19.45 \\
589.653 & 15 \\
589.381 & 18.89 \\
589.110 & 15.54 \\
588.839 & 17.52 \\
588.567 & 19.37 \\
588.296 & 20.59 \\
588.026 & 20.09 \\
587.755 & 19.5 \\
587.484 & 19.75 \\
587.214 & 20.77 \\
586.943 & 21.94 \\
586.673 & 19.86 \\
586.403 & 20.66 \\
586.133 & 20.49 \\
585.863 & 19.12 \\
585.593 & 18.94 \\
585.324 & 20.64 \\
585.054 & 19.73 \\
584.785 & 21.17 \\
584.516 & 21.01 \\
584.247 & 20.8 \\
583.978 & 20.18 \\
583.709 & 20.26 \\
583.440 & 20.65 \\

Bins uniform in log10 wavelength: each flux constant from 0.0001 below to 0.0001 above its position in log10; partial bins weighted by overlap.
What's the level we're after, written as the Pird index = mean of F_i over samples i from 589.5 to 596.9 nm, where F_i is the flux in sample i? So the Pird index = 19.85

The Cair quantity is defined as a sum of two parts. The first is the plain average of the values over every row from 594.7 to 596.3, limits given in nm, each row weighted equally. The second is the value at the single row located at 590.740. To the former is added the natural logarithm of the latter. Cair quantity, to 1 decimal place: 23.0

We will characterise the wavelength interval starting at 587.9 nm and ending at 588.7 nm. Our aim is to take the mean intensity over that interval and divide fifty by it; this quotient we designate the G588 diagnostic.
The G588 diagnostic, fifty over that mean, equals 2.50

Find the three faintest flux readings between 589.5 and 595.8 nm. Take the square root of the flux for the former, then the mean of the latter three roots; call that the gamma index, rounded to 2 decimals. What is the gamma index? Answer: 4.19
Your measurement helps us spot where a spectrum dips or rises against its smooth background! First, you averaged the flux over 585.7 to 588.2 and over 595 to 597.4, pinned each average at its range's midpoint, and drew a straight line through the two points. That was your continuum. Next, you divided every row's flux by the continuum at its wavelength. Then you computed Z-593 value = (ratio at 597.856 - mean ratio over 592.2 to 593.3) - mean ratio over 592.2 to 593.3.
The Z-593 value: -1.04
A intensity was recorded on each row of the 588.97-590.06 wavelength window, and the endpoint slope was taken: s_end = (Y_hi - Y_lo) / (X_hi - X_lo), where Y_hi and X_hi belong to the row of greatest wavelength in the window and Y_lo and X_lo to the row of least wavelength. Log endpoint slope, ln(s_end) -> 1.6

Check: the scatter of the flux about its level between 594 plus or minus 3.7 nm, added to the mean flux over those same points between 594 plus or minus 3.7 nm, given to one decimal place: 20.6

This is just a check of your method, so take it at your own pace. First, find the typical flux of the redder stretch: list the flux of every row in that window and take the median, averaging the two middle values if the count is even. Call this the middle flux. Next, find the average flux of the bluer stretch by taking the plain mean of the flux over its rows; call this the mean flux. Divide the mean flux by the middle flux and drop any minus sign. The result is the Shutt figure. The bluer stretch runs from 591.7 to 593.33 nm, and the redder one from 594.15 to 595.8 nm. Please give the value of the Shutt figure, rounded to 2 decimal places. 1.01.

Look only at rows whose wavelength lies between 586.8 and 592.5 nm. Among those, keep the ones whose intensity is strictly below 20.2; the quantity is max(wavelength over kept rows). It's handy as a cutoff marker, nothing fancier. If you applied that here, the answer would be 592.374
